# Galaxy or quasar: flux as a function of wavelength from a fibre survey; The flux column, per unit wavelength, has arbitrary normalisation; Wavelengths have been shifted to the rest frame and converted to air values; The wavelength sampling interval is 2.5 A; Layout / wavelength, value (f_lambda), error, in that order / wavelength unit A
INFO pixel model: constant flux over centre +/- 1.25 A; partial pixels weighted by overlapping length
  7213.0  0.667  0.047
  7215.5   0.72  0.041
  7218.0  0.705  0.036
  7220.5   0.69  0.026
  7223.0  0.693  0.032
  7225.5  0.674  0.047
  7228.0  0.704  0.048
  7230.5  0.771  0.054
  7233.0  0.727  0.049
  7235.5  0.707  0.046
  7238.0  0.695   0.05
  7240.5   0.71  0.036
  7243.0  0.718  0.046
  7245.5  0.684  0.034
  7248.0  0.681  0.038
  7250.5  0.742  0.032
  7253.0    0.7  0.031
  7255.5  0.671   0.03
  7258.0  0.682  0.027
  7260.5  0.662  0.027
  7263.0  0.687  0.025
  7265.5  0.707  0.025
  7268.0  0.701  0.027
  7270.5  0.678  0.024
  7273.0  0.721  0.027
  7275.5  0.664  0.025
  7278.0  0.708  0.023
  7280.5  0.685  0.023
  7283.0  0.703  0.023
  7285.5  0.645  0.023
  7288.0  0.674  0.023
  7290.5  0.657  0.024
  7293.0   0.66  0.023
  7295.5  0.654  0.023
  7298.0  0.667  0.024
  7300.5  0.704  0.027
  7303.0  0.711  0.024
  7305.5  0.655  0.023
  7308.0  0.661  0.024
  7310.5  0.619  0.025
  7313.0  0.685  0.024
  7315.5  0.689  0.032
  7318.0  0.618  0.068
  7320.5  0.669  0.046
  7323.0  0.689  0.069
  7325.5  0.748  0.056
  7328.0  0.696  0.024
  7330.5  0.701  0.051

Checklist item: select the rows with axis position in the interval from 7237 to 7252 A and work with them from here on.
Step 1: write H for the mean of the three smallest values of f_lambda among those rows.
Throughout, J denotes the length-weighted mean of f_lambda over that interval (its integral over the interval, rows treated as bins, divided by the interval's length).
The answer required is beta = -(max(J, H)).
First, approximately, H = 0.69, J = 0.71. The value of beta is -0.71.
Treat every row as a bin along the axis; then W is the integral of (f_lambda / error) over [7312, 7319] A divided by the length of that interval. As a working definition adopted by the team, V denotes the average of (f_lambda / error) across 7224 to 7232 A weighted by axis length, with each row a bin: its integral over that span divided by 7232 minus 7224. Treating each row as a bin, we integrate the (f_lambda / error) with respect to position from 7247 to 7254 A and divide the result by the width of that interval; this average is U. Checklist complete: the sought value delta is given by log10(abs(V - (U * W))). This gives 2.61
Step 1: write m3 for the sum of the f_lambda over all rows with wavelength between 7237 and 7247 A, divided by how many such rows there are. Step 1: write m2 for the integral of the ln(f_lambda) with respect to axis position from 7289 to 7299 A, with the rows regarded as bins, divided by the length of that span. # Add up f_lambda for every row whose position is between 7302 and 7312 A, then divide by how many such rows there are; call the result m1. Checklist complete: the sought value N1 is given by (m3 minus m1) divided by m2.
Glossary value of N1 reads -0.10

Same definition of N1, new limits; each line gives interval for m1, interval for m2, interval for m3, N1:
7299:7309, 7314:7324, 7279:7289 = 0.01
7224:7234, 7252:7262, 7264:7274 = 0.04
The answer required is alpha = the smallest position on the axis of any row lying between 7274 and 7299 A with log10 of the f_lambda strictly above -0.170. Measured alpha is 7278.0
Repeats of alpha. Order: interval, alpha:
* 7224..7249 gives 7228.0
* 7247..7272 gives 7248.0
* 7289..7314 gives 7300.5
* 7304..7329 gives 7313.0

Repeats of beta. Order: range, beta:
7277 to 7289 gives -0.68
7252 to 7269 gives -0.69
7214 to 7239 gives -0.71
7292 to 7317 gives -0.67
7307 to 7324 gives -0.66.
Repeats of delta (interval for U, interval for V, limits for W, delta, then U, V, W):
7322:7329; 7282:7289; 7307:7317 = 2.61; 17.3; 29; 25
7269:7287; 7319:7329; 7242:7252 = 2.73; 28.6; 16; 19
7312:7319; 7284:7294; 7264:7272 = 2.71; 19.8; 28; 27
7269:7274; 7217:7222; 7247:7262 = 2.78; 27.4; 23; 23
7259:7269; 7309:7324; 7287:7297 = 2.87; 26.5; 18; 28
